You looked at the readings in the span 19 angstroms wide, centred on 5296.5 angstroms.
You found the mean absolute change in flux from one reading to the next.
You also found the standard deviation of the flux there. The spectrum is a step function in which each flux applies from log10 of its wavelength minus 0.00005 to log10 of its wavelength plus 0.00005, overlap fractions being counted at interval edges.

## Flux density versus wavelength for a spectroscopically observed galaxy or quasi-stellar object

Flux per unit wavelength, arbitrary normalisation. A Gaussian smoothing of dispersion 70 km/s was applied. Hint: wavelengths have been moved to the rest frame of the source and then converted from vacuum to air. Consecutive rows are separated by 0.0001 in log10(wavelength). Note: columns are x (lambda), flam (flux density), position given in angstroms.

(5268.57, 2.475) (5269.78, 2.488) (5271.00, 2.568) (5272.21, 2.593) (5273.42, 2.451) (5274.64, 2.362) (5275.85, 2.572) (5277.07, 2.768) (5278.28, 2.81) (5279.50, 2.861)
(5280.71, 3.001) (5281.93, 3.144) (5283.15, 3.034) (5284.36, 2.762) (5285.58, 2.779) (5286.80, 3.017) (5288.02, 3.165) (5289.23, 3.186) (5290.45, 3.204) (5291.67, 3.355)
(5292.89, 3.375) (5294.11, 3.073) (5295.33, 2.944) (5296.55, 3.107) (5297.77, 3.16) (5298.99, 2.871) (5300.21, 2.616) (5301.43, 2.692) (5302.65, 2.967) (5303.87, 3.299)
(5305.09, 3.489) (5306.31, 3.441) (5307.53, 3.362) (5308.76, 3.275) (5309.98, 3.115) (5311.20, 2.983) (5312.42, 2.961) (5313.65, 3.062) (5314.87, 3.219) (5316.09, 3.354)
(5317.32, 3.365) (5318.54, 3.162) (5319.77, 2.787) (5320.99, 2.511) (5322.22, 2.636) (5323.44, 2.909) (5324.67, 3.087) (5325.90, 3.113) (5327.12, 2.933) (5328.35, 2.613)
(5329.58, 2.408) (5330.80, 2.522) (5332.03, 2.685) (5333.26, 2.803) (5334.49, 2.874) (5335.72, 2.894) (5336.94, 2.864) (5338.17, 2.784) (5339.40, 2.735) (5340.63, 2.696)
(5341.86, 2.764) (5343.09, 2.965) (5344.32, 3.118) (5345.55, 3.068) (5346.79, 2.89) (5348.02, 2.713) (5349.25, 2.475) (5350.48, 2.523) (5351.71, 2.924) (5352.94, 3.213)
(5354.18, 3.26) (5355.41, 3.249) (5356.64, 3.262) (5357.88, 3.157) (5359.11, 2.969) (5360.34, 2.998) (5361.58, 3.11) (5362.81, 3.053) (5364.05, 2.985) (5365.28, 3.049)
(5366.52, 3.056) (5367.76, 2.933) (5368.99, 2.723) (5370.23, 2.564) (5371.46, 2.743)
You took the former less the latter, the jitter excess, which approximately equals -0.08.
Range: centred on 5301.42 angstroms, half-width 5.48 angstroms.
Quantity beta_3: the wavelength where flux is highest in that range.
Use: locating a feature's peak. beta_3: 5305.09 angstroms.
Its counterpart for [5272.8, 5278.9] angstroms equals 5278.28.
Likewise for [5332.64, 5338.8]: 5335.72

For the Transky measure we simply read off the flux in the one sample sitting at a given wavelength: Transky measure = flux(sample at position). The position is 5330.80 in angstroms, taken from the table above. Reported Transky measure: 2.522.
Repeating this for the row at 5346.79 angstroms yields 2.89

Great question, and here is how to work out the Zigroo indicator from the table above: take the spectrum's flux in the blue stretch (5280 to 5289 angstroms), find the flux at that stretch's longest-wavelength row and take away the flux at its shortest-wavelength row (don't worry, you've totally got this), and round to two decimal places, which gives 0.16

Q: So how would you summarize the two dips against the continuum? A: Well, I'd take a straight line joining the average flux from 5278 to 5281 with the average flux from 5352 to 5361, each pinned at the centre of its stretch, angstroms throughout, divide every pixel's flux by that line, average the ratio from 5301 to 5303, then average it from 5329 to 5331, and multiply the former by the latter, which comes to 0.77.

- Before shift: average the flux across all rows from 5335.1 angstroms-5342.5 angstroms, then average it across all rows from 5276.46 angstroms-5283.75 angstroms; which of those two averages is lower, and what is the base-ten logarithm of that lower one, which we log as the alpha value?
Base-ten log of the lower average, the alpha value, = 0.446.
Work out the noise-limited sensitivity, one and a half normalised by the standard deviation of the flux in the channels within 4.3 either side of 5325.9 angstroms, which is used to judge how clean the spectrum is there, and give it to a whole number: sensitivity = 6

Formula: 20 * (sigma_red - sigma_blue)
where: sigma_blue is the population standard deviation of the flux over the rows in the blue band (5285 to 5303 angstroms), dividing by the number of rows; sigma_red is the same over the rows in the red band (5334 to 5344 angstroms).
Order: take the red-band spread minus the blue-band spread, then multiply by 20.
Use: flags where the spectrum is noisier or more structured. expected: -3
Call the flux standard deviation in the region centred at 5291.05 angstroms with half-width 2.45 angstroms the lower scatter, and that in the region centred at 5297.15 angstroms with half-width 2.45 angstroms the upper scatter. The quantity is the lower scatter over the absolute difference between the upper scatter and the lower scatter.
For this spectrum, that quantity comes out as 2.7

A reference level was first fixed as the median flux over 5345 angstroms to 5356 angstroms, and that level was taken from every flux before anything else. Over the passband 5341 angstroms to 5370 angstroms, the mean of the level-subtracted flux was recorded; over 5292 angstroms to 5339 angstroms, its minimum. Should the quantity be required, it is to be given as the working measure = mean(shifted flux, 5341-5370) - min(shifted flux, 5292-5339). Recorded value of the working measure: 0.6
